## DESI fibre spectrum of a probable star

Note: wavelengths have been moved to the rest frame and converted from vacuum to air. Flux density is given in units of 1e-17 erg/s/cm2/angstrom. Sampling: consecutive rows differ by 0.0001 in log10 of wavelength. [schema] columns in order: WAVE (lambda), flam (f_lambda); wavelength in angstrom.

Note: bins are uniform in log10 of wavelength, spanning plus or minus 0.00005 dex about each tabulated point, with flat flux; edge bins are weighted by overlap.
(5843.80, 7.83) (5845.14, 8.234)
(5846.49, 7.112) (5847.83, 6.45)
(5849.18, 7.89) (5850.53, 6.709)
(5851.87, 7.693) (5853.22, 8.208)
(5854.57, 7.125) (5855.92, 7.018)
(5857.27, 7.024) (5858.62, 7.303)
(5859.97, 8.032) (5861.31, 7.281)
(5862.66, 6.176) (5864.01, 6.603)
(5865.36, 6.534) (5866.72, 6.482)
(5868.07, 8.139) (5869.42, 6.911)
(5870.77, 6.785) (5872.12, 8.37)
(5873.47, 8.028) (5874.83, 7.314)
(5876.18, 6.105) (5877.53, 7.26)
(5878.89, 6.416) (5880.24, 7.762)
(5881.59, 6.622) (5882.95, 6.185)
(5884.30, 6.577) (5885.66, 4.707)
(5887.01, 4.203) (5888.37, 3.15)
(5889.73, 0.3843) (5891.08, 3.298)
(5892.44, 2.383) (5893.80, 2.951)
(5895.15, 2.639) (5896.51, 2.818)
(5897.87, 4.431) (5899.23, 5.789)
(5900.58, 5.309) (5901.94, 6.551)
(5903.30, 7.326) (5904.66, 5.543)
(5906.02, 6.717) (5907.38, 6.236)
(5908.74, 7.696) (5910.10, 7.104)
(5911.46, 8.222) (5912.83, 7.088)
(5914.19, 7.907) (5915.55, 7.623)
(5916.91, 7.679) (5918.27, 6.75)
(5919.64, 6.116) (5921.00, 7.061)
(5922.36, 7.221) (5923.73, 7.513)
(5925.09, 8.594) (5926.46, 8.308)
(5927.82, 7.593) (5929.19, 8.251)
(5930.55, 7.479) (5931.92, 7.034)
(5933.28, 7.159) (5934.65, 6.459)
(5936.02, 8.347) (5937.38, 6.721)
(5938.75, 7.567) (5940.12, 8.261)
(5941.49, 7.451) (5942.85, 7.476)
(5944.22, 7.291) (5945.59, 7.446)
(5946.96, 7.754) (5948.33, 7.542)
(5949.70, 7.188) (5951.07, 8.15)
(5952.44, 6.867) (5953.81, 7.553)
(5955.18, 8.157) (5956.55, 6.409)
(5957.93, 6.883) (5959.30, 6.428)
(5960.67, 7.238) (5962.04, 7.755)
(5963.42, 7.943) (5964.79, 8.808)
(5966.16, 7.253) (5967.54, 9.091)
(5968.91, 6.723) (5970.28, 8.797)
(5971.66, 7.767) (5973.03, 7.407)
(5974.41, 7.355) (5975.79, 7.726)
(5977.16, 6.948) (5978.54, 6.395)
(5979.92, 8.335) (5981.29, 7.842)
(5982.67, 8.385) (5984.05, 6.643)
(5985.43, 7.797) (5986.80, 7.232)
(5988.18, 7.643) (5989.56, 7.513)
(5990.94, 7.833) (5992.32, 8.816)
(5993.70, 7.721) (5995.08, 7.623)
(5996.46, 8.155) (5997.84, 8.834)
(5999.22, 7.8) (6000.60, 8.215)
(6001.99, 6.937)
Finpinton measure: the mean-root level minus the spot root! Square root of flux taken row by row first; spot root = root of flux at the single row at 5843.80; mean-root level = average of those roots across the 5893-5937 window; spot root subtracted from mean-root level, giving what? -0.24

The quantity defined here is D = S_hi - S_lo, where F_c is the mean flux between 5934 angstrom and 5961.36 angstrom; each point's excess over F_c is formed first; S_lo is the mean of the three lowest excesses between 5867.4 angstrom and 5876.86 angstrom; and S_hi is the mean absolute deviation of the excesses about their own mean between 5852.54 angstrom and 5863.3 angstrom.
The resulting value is 1.2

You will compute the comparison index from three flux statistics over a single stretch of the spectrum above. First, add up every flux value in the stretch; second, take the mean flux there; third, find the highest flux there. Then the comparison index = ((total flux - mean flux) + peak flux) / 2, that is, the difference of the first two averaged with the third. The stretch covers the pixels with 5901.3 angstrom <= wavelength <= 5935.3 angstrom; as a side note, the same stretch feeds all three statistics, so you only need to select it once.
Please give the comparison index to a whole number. 91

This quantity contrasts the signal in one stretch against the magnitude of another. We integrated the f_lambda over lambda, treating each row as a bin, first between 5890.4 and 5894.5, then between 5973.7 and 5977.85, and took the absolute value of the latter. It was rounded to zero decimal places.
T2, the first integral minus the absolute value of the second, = -19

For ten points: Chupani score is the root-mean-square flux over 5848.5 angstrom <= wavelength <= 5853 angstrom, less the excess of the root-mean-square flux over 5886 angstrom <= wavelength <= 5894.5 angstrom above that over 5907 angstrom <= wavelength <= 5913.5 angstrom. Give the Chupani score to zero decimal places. 12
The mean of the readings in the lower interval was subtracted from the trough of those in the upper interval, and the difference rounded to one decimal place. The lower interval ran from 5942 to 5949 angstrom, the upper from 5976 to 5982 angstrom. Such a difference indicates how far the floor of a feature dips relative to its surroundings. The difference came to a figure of -1.1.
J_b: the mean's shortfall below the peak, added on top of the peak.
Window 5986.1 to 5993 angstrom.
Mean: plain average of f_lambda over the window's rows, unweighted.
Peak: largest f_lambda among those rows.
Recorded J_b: 9.8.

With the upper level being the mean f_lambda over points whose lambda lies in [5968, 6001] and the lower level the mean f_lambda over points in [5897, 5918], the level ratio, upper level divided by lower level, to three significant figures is 1.15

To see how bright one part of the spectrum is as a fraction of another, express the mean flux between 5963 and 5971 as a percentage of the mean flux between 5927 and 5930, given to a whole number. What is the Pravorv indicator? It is 102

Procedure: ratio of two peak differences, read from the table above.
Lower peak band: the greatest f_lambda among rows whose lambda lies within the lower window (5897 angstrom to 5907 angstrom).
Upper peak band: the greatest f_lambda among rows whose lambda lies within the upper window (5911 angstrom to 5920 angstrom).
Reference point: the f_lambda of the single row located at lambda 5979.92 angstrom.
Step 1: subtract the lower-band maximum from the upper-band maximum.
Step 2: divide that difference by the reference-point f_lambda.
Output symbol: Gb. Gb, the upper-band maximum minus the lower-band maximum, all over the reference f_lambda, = 0.11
